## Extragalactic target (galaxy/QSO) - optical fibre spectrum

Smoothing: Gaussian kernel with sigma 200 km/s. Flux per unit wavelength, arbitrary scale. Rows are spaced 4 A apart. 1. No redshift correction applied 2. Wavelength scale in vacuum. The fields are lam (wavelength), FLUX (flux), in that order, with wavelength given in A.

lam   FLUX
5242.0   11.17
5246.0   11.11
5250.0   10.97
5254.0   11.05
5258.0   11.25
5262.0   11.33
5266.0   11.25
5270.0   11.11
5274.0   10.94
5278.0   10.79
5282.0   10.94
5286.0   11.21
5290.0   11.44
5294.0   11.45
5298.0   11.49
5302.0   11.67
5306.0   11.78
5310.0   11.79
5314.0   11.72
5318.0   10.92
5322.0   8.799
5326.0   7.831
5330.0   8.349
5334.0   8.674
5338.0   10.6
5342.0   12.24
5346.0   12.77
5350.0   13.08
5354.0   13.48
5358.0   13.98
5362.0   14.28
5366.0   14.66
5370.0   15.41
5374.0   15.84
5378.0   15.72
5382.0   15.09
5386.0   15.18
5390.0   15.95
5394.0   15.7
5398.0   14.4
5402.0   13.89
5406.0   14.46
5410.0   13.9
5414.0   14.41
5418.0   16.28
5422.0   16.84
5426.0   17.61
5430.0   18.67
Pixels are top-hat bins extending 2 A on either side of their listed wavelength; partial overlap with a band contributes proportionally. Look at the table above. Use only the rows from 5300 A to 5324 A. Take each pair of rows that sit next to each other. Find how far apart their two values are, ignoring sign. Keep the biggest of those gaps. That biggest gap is 2.1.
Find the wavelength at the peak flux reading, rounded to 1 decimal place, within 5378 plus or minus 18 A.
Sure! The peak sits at 5390.0 A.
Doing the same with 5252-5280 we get 5262.0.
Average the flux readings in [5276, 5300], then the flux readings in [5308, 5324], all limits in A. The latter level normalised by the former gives 0.96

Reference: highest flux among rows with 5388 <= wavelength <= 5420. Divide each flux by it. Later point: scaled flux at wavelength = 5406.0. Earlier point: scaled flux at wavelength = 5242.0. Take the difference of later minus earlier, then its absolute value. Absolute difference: 0.20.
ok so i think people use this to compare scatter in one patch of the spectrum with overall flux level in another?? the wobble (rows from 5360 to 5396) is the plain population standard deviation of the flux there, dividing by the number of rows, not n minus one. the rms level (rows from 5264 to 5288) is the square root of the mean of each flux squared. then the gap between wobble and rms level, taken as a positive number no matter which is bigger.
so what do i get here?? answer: 10.5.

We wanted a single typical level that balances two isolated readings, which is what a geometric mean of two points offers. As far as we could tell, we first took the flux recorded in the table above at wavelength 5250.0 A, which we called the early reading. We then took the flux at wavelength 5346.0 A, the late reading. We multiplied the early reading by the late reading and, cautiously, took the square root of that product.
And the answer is 11.8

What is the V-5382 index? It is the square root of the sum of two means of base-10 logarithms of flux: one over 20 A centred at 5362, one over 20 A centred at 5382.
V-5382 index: 1.53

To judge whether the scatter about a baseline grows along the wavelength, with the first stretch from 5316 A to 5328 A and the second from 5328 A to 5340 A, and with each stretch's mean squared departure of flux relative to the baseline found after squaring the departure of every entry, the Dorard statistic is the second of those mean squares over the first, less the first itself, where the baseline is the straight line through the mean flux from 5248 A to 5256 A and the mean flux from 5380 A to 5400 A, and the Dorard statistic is -17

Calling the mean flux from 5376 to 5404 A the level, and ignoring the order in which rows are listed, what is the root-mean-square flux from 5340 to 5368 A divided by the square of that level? 0.059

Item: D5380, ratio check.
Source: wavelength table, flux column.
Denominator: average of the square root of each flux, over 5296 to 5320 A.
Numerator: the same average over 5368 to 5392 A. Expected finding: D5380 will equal 1.16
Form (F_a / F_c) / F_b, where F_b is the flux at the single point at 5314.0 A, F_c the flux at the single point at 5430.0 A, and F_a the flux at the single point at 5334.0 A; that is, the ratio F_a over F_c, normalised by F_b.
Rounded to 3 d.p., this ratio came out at 0.040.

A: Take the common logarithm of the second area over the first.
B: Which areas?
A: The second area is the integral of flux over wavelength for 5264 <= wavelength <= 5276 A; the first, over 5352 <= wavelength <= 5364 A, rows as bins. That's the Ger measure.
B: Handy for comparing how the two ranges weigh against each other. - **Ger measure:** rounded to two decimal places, -0.10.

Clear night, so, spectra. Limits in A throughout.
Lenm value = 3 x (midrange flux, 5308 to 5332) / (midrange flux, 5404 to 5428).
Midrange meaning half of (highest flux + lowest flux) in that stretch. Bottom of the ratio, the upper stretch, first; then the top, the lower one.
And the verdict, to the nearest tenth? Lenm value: 1.9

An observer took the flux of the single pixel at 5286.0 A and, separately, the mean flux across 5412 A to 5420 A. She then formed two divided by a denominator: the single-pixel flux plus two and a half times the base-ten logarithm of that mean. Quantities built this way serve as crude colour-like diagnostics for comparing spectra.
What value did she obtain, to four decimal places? 0.1411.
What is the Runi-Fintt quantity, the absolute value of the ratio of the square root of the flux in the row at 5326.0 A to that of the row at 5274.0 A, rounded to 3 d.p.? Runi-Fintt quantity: 0.846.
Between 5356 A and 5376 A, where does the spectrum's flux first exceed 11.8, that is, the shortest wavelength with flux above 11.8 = 5358.0 A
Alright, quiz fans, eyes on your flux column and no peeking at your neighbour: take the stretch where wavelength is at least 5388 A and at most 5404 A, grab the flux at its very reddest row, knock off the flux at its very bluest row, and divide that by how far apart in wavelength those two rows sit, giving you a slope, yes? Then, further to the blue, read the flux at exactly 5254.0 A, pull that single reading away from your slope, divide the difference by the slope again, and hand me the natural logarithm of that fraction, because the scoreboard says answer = 4.2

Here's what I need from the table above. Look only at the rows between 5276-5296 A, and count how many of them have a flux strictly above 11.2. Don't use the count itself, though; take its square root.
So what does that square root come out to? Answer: 1.7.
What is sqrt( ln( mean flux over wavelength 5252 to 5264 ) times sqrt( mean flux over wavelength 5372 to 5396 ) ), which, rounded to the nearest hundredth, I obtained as 3.09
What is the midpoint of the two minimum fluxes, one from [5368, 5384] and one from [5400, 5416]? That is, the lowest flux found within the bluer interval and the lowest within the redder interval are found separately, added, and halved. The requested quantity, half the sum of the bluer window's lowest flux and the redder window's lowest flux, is 14.5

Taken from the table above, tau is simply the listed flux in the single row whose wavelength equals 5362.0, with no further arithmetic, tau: 14.28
